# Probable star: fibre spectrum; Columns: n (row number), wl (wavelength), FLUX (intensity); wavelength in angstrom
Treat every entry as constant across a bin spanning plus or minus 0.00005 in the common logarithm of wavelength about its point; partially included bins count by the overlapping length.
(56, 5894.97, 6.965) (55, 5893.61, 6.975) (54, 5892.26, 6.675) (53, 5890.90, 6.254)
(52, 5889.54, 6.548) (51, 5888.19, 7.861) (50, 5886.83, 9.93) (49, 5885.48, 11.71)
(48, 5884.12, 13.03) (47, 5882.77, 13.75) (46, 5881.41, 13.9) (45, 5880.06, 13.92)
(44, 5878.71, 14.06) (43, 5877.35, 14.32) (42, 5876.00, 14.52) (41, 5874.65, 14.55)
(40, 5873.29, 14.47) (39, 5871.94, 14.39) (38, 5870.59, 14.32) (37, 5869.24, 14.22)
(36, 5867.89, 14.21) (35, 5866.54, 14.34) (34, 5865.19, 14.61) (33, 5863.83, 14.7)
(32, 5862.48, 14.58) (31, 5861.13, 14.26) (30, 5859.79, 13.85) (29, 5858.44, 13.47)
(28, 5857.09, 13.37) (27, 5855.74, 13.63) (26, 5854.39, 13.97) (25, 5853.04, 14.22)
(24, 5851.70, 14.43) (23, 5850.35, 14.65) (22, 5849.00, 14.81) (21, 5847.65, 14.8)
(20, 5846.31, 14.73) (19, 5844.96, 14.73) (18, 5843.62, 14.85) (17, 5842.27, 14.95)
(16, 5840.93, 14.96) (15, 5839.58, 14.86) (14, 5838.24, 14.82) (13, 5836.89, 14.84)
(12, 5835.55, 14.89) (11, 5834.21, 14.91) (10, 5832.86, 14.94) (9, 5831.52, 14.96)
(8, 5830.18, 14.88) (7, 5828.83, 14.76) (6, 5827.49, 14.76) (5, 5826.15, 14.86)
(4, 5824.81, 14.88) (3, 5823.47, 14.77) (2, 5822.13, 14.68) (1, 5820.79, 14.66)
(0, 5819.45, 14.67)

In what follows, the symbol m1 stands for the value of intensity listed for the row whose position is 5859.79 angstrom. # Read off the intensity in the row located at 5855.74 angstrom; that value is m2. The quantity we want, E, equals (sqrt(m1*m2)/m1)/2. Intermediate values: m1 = 13.85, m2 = 13.63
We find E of 0.496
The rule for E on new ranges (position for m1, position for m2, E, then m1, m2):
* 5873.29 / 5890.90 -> 0.329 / 14.47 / 6.254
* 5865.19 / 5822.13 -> 0.501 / 14.61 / 14.68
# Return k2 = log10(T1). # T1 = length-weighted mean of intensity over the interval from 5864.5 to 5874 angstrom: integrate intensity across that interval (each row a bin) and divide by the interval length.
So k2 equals 1.16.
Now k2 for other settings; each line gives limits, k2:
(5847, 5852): 1.17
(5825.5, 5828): 1.17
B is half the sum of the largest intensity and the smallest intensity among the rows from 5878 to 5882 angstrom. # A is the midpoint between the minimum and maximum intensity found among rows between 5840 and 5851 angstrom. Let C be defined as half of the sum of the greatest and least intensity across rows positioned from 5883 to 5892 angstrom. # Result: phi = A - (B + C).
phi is -9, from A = 14.8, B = 14.0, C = 9.6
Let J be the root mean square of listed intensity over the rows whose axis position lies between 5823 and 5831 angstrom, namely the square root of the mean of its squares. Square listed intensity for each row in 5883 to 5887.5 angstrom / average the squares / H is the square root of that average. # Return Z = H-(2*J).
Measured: -18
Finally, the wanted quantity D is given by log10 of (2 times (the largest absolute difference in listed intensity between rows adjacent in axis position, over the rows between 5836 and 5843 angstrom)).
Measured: -0.70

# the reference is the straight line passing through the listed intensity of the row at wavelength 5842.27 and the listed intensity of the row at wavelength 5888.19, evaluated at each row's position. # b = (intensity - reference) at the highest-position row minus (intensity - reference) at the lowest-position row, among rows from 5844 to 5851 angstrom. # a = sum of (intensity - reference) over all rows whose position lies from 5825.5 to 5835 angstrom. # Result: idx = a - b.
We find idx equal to -14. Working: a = -14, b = 0.75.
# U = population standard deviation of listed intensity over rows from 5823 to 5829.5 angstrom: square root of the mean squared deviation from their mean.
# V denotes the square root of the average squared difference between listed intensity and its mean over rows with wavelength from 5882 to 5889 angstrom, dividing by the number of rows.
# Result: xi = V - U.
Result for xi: 2.1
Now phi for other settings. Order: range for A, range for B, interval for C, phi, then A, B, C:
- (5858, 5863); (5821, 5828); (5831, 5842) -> -16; 14.0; 14.8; 14.9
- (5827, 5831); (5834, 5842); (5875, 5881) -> -14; 14.8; 14.9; 14.2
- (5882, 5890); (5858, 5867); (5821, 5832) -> -19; 10.1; 14.1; 14.8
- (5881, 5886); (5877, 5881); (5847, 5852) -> -16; 12.8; 14.1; 14.6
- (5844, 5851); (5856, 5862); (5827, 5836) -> -14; 14.7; 13.8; 14.9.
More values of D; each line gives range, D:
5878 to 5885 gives 0.16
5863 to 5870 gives -0.27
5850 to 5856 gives -0.17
